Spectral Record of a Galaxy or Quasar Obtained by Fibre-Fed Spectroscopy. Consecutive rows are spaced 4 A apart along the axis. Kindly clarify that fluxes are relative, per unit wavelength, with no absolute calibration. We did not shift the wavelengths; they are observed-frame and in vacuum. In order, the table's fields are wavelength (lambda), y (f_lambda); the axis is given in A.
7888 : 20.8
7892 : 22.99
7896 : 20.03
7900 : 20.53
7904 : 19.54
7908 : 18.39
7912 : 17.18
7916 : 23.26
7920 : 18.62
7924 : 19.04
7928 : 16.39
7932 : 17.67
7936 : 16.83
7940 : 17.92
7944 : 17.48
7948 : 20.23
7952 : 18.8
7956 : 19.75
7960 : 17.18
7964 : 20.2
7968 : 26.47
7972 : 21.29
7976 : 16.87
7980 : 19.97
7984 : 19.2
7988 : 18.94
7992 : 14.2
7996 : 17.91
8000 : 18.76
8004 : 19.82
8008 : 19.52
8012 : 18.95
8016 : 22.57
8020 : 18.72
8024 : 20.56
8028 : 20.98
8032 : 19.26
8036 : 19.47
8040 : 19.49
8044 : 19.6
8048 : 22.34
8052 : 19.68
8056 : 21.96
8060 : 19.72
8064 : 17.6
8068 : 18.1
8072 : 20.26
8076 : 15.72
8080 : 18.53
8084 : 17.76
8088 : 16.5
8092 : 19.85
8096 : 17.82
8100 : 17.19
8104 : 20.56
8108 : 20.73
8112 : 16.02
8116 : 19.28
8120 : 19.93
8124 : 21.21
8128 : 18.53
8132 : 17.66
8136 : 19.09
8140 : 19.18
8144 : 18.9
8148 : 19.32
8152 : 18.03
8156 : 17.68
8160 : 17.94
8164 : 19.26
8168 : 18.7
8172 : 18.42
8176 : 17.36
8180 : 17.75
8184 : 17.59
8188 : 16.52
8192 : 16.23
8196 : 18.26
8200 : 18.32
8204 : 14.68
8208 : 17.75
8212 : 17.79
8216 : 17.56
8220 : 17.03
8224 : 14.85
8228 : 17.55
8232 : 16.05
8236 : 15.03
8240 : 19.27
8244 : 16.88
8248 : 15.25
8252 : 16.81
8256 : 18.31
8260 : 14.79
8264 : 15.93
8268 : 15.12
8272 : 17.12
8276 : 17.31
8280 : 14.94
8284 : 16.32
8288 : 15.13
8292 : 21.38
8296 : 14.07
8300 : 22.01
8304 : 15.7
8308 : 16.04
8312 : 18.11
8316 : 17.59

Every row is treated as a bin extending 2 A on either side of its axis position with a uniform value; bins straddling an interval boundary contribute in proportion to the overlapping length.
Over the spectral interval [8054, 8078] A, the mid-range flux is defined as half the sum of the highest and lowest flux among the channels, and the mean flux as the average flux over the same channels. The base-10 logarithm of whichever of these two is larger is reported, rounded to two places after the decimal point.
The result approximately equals 1.28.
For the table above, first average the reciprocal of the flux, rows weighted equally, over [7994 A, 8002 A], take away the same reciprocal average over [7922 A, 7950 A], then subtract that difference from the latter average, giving 0.0574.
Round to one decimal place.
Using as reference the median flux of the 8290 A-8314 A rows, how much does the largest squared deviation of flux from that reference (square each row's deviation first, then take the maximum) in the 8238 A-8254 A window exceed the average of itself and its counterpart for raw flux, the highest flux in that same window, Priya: -7.2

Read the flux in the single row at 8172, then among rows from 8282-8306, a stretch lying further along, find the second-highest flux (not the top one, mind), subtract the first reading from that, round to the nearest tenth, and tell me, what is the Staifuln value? 3.0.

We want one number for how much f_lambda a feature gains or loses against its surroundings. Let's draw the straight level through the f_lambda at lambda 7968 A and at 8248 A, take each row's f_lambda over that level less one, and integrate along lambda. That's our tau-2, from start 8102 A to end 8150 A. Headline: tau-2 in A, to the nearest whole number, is -2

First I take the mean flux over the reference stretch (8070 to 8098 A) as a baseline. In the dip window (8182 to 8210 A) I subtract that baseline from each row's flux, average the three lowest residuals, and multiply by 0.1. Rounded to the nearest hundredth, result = -0.23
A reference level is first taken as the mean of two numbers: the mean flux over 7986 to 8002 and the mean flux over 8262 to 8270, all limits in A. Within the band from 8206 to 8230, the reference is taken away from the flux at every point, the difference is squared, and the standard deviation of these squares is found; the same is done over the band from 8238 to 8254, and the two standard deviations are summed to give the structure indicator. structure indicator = 4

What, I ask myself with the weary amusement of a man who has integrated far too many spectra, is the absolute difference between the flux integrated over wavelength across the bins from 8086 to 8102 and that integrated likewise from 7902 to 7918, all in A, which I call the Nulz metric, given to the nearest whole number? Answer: 28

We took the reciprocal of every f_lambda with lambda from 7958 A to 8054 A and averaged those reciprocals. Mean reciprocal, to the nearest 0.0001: 0.0515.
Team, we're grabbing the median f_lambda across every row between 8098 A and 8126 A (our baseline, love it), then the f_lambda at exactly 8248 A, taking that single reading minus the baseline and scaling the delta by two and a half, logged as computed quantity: -12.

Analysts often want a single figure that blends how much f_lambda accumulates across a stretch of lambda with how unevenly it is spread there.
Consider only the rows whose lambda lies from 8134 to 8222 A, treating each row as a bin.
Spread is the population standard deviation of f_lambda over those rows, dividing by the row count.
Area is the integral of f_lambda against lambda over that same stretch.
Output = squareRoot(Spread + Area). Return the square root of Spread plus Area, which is 39.7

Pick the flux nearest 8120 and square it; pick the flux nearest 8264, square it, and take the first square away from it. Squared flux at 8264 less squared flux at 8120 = -143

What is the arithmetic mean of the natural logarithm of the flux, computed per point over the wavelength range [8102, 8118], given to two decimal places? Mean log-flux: 2.95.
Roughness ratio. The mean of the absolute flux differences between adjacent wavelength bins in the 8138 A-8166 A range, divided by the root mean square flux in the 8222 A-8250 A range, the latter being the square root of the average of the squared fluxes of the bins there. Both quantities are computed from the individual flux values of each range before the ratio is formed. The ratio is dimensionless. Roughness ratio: 0.040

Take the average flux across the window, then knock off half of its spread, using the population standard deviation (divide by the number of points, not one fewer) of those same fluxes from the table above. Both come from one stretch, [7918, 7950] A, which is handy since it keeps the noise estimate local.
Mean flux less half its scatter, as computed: 17.4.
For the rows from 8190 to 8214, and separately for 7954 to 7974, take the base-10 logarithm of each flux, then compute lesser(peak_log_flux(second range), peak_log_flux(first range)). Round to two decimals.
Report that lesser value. 1.26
